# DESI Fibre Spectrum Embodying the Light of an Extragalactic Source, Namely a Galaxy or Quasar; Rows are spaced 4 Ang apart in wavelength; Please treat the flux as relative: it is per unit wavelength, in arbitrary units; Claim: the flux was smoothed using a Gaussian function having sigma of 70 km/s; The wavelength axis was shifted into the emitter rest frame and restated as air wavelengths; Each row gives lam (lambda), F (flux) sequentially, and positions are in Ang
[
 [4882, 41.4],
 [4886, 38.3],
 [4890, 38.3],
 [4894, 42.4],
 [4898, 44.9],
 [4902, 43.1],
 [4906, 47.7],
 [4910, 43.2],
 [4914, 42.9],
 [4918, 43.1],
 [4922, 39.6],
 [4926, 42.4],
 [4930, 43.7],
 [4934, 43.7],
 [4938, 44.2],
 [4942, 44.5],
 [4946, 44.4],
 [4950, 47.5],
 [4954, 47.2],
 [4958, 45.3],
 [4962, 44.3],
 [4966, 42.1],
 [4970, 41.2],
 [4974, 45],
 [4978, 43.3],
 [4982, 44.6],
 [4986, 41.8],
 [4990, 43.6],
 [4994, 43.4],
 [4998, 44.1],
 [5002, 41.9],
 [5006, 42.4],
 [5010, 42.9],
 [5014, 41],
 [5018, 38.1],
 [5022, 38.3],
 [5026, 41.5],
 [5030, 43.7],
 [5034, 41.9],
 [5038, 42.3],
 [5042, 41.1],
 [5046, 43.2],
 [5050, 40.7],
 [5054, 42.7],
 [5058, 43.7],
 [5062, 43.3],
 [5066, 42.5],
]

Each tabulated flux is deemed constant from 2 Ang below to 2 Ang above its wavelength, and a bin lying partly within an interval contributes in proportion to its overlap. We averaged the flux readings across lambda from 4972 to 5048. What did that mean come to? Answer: 42.3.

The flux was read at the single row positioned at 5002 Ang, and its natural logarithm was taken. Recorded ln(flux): 3.74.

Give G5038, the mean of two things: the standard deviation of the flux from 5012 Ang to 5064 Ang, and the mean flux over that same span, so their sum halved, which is 21.7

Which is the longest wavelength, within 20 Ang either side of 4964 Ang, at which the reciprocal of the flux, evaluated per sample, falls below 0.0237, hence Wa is 4982 Ang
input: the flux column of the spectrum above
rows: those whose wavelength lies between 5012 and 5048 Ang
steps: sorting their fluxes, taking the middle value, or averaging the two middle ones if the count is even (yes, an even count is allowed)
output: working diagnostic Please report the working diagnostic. 41.5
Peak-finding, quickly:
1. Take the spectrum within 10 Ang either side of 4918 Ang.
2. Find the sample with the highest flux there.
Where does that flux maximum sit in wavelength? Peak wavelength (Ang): 4910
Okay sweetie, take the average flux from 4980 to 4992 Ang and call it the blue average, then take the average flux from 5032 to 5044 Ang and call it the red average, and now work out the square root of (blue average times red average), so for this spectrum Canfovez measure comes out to 42.5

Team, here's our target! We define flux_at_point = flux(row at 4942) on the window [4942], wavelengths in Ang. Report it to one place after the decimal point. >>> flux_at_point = 44.5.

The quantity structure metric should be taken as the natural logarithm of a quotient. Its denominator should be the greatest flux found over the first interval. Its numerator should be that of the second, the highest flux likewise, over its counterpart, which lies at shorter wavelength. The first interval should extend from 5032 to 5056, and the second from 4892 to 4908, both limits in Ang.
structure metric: 0.10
